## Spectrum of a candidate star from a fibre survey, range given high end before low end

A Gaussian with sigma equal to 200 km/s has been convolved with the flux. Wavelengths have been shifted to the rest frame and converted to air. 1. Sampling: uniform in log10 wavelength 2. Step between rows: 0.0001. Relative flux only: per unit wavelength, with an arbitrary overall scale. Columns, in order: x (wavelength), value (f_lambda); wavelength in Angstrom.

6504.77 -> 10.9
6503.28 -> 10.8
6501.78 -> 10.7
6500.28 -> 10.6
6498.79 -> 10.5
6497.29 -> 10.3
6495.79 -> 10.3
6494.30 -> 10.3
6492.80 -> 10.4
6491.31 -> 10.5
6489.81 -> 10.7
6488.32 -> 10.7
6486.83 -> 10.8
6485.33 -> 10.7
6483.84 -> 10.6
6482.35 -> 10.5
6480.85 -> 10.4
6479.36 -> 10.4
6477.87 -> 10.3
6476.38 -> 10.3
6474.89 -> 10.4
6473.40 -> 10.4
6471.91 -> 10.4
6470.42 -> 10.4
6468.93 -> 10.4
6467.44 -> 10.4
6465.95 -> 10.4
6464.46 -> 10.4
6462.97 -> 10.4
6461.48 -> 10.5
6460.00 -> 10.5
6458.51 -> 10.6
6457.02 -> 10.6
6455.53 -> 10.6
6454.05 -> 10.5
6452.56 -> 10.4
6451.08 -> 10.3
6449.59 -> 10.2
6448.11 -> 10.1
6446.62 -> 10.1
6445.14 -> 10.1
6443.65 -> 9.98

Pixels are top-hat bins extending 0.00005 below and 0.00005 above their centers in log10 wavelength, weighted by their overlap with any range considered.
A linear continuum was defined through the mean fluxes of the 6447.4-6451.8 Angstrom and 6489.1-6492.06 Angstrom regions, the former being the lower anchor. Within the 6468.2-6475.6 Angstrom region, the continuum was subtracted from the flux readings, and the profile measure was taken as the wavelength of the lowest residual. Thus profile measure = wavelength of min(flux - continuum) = 6474.89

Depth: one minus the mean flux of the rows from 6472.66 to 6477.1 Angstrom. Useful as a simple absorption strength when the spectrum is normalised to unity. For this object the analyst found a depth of -9.37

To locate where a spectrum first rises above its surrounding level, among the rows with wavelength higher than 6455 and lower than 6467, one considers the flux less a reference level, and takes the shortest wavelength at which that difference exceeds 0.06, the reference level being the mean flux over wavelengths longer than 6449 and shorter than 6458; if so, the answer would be 6455.53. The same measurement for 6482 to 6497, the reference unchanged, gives 6482.35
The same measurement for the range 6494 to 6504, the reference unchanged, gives 6498.79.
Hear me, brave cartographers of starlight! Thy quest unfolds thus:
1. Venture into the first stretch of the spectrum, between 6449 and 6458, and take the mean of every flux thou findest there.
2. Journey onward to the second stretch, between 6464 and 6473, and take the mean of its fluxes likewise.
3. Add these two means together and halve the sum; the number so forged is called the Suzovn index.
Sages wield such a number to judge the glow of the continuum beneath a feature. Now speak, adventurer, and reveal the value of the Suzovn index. 10.4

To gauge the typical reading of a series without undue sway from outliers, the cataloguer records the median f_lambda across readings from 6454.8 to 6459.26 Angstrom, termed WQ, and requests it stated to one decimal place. 10.6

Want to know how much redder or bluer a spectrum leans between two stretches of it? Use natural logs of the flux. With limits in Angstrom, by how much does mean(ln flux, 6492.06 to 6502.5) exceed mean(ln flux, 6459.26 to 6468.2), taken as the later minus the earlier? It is 0.00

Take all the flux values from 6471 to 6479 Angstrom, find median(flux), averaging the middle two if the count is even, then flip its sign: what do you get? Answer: -10.4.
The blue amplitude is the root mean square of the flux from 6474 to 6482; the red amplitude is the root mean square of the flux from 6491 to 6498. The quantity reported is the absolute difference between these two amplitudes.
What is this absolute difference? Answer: 0.000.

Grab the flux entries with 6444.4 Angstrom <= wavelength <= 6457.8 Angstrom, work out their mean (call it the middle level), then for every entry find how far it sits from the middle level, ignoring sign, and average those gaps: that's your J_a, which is 0.18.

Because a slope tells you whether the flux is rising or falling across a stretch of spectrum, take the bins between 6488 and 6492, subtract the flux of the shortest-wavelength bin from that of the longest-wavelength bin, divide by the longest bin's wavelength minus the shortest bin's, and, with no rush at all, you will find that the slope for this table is -0.07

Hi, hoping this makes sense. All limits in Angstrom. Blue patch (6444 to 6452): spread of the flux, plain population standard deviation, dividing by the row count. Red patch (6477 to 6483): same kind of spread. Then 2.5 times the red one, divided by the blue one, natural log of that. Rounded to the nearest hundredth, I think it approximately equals 0.79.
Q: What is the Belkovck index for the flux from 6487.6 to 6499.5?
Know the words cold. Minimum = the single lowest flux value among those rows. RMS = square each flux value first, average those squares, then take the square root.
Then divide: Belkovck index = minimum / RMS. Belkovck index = 0.9844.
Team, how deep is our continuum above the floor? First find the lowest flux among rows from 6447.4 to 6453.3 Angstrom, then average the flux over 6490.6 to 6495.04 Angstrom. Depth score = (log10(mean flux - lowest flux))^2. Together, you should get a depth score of 0.27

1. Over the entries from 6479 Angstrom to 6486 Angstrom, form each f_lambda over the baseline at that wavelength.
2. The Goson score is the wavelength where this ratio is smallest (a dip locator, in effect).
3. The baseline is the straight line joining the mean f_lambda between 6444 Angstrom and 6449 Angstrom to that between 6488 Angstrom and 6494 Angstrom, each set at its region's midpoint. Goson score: 6480.85 Angstrom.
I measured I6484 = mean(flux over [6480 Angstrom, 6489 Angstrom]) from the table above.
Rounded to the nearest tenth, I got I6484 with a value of 10.6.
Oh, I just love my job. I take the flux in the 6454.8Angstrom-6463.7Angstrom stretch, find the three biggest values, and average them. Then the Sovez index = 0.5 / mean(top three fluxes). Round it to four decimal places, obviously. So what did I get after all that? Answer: 0.0472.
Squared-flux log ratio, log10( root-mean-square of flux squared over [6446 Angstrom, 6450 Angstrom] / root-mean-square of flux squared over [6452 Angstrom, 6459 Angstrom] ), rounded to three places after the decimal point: -0.034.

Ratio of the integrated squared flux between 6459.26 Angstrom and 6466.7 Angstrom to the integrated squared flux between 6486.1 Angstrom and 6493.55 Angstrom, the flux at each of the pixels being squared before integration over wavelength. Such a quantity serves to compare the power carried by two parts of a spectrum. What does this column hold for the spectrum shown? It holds 0.96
